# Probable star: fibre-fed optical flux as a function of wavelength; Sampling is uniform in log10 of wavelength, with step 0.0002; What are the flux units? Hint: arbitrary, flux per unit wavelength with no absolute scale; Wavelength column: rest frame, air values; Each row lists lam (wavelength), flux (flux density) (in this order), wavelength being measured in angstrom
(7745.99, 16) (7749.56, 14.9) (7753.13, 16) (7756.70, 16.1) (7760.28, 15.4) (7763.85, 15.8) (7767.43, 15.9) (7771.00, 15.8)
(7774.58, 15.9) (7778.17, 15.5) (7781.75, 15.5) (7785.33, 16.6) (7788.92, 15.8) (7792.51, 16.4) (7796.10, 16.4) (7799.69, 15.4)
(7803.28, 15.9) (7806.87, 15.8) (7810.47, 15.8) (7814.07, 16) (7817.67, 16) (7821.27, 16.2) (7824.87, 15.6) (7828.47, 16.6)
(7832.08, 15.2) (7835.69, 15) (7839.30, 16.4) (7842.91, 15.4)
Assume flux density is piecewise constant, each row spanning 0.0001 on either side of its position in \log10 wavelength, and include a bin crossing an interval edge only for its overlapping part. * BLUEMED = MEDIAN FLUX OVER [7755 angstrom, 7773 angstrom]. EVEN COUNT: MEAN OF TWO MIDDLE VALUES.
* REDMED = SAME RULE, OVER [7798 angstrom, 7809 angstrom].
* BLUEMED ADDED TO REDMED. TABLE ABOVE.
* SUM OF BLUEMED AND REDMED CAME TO 31.6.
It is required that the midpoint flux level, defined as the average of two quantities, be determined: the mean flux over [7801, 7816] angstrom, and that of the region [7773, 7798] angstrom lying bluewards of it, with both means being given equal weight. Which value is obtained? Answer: 15.9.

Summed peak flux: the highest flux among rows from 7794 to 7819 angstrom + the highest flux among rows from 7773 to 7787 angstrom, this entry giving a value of 33.0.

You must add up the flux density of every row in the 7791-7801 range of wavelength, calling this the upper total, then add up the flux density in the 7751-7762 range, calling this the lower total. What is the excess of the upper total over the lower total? 0.7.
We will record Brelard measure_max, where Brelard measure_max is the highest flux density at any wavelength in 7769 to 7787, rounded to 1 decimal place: 16.6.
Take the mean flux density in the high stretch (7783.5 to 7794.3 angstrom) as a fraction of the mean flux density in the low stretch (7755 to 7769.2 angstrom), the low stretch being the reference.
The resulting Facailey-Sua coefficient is 1.030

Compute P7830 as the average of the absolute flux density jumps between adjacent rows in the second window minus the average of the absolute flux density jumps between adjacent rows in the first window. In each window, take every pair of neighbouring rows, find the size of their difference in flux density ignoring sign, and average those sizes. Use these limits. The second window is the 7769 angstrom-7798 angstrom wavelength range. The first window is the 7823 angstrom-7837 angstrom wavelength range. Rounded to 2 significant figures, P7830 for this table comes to -0.44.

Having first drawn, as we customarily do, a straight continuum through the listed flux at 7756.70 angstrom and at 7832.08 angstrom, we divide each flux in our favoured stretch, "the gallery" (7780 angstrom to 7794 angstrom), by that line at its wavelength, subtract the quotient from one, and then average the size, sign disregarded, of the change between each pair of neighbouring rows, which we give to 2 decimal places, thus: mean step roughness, 0.05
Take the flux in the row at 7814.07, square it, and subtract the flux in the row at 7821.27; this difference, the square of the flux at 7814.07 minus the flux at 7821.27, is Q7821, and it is 240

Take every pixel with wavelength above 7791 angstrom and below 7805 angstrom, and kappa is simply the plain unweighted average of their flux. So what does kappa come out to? 16.0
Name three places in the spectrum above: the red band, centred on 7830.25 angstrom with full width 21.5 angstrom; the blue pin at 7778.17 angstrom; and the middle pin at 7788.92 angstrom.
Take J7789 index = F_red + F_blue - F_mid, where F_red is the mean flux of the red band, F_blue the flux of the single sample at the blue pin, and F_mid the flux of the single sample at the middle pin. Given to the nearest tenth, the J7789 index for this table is 15.5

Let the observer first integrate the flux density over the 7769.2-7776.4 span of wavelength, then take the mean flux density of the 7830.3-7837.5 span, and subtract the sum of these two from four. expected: -125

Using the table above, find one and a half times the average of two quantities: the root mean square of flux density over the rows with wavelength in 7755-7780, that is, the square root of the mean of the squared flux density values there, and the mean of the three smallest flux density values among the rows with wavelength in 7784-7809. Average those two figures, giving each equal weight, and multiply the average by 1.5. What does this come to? 23.6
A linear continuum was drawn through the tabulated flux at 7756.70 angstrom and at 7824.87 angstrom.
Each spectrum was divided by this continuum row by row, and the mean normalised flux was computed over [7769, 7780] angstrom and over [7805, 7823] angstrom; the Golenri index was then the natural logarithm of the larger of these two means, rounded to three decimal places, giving 0.018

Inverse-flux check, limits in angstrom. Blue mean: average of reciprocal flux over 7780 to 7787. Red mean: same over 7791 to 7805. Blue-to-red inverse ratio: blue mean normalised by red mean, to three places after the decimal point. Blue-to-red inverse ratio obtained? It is 0.999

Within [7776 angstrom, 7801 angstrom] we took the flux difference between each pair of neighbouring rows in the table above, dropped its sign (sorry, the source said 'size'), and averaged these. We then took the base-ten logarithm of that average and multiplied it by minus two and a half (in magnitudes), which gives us 0.6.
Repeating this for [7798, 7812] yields 1.7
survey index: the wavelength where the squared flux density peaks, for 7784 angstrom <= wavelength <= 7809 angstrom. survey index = 7785.33 angstrom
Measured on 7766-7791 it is 7785.33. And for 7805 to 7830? 7828.47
